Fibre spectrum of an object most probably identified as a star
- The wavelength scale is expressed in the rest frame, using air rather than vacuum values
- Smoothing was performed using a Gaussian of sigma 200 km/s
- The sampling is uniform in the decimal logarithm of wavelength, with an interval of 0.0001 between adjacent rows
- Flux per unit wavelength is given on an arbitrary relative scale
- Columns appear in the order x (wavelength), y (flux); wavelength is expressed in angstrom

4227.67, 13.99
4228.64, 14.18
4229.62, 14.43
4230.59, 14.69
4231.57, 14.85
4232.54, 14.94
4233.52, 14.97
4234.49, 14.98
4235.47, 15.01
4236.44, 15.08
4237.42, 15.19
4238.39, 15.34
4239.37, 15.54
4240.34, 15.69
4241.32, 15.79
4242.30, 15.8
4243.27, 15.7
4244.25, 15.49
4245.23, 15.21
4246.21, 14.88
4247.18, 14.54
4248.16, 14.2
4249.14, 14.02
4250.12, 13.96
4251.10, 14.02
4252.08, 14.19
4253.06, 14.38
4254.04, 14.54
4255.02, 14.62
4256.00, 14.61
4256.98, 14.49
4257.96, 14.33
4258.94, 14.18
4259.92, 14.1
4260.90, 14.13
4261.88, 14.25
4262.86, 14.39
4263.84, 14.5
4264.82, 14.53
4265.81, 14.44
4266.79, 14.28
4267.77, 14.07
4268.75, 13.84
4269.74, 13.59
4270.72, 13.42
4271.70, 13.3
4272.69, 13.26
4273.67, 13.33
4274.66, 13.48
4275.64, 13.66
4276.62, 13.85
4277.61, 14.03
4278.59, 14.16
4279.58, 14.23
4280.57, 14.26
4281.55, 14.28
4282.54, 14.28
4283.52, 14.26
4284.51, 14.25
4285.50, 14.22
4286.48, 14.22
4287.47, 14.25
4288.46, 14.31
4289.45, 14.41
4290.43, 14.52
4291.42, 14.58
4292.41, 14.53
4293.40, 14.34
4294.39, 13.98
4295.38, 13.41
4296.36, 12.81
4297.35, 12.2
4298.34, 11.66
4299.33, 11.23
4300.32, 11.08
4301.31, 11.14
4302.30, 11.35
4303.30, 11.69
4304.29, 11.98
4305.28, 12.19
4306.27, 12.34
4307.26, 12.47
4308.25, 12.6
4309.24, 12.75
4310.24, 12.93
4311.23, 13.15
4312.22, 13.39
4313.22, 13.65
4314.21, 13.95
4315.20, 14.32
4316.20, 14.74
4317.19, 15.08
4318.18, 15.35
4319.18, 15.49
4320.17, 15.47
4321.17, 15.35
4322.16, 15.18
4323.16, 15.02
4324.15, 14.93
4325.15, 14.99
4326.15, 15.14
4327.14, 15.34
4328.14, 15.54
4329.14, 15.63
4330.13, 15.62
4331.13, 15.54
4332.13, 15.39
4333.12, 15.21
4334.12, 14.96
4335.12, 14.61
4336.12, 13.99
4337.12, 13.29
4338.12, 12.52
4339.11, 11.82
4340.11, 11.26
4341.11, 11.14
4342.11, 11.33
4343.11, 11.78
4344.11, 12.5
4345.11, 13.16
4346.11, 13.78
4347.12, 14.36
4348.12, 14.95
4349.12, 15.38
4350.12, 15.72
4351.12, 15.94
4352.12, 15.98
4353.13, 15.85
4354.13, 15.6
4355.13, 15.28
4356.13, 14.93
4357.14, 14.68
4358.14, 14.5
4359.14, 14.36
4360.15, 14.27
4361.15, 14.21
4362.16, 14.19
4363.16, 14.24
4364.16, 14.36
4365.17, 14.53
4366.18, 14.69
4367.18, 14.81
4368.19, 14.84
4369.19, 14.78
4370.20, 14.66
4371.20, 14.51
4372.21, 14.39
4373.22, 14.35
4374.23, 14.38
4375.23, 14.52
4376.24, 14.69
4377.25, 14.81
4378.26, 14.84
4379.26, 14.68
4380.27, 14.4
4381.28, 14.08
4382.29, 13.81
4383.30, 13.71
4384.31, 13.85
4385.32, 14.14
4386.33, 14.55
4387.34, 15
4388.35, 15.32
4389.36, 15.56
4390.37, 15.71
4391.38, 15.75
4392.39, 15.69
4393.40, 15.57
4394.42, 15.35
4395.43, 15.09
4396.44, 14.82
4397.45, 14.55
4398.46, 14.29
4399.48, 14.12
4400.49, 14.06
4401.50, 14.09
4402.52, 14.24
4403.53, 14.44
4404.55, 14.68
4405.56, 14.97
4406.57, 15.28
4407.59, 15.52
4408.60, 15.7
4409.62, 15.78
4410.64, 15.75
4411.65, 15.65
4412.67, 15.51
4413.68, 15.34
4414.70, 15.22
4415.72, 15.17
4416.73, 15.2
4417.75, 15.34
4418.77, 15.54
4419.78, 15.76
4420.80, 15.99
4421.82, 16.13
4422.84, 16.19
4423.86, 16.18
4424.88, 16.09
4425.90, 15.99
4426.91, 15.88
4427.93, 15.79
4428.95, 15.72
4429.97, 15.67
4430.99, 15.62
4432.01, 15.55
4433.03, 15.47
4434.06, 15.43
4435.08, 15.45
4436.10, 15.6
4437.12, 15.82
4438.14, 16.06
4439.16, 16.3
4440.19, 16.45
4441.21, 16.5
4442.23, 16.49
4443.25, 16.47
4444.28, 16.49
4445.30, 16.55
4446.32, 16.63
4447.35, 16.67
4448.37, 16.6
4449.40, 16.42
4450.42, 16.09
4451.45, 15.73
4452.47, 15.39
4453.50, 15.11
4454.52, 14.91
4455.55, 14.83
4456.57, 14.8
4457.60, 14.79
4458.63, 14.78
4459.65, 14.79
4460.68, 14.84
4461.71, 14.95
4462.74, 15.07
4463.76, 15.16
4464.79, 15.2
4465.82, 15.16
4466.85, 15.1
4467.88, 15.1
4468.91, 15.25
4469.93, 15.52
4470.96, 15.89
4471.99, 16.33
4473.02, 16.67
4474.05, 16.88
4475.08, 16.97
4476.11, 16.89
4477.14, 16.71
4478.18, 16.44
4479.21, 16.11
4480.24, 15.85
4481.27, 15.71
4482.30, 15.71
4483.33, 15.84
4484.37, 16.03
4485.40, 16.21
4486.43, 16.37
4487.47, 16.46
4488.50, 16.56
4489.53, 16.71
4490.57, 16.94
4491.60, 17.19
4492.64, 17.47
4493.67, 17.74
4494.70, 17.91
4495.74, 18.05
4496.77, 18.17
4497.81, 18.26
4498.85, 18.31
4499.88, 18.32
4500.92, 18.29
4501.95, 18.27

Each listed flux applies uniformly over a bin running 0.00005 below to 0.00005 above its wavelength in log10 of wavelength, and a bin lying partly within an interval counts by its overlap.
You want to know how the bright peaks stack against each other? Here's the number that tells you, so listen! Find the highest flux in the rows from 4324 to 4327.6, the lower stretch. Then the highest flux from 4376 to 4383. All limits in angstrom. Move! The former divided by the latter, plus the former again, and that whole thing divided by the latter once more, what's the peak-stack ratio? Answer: 1.10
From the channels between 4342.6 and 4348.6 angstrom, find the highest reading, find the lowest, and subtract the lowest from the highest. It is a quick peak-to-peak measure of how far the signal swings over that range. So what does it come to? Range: 3.2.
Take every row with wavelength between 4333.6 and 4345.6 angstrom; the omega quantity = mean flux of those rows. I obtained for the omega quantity 12.7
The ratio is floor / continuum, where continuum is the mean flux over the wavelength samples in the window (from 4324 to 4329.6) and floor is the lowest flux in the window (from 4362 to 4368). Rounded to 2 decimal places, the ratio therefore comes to 0.93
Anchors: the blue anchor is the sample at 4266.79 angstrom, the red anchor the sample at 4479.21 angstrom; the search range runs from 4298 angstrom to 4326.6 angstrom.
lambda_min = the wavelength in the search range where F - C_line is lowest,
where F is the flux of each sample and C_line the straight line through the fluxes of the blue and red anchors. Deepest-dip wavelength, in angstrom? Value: 4300.32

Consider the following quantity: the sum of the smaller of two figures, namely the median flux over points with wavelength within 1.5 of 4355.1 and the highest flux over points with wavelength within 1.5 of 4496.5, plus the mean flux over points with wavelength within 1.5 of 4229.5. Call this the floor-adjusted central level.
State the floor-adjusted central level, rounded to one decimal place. 29.7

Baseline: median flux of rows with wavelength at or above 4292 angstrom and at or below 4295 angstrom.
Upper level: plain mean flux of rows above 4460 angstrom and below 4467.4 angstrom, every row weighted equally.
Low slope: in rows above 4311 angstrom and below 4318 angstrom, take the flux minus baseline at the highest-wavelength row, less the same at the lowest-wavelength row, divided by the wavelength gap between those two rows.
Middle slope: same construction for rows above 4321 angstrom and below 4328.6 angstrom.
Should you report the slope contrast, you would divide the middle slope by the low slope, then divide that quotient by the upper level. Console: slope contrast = 0.0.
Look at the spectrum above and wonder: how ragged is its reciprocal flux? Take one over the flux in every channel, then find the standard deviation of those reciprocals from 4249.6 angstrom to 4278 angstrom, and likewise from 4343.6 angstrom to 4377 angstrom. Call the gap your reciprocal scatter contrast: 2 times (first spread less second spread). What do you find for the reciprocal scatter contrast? -0.003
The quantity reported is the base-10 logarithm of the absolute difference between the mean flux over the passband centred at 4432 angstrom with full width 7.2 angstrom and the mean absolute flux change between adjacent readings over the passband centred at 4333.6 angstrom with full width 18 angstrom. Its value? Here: 1.183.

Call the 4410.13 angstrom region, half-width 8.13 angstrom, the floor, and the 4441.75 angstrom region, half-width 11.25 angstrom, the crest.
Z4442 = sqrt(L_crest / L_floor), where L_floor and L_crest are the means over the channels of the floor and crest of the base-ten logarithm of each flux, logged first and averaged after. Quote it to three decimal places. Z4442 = 1.010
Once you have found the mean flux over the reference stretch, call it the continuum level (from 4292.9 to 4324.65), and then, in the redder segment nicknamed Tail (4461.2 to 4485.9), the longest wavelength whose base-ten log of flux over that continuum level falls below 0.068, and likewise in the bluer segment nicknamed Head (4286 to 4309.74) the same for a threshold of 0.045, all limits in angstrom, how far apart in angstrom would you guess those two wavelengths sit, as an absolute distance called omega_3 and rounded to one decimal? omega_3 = 160.7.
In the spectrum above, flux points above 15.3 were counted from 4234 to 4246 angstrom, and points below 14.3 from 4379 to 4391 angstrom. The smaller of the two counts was 5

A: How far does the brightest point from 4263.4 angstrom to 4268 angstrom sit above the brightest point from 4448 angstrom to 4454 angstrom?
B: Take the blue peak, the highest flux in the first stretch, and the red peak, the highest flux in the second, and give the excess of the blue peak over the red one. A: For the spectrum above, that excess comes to -2.1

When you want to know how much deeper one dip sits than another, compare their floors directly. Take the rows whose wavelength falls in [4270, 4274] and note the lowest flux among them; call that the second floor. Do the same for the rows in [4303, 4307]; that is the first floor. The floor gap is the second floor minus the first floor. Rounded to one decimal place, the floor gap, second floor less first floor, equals 1.6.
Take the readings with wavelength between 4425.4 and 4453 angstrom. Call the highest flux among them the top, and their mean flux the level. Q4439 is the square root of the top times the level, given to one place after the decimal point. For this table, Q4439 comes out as 16.3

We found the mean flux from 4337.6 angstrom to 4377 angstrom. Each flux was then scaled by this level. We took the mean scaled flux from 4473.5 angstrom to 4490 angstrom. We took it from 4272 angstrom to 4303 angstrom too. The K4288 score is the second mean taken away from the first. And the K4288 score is 0.20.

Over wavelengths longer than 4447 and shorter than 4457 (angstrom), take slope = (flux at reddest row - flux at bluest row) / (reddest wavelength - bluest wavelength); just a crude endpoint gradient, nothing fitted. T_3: -0.20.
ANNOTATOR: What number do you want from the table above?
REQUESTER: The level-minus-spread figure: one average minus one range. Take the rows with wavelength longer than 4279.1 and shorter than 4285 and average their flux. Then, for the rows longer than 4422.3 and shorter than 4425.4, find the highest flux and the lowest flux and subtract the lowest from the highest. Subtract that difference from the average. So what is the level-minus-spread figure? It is 14.2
